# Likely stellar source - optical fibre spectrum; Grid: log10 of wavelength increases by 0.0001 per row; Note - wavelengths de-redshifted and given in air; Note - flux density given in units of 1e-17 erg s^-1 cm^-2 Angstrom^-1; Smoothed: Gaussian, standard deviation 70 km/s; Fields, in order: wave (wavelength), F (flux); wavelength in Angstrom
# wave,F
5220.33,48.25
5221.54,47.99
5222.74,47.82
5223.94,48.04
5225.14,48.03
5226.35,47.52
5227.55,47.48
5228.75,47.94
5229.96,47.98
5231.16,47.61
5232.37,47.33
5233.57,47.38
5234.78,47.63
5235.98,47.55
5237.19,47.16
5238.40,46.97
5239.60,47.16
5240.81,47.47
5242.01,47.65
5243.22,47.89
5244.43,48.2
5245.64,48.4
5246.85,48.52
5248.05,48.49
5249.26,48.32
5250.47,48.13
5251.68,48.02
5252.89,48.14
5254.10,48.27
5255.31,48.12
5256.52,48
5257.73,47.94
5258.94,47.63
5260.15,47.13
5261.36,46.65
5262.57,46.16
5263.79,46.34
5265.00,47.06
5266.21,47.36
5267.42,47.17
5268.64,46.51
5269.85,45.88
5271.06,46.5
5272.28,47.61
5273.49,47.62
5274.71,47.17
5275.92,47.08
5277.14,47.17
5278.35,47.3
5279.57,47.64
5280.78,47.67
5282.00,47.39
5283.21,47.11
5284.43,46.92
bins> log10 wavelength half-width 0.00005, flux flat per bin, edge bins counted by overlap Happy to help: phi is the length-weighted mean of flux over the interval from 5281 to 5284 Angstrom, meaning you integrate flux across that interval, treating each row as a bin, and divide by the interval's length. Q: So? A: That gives 47.3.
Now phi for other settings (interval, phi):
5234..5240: 47.3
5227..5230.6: 47.8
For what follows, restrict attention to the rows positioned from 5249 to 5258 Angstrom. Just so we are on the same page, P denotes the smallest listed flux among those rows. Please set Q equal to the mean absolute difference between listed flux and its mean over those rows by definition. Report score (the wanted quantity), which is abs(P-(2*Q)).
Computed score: 47.7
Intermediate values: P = 47.94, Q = 0.10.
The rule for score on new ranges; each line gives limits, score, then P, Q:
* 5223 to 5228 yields 46.9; 47.48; 0.27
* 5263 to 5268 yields 45.7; 46.34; 0.32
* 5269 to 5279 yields 45.0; 45.88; 0.43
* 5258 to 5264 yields 45.2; 46.16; 0.48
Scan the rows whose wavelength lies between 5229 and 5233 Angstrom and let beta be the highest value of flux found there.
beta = 47.98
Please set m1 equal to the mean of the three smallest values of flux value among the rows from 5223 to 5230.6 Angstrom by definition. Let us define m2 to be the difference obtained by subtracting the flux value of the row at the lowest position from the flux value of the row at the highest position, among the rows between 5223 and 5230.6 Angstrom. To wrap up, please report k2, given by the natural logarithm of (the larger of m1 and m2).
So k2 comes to 3.86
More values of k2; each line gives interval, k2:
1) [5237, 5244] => 3.85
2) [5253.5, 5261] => 3.86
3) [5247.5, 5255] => 3.87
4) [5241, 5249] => 3.87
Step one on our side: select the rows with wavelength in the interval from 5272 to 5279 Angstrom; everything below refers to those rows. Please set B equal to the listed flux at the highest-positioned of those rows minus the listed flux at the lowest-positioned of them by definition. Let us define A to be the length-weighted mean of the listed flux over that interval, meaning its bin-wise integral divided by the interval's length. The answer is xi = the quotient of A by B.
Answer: -153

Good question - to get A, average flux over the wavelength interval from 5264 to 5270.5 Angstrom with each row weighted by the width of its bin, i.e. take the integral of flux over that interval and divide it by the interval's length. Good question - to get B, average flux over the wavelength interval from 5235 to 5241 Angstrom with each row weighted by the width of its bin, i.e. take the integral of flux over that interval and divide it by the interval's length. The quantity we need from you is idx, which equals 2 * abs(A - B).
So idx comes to 0.9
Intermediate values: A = 46.8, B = 47.3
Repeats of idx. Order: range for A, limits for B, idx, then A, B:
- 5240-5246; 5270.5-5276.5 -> 1.3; 47.8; 47.2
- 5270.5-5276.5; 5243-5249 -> 2.3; 47.2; 48.3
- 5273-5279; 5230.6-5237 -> 0.5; 47.2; 47.4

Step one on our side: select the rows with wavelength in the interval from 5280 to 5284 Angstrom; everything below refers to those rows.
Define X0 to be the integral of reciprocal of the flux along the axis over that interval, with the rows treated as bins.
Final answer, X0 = 0.0845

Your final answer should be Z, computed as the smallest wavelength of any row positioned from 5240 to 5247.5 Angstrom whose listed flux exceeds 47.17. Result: 5240.81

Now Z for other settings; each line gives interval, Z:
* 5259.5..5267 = 5266.21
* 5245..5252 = 5245.64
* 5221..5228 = 5221.54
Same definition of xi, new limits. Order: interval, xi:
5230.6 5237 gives -791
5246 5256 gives -121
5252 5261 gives -47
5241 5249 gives 57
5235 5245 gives 73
